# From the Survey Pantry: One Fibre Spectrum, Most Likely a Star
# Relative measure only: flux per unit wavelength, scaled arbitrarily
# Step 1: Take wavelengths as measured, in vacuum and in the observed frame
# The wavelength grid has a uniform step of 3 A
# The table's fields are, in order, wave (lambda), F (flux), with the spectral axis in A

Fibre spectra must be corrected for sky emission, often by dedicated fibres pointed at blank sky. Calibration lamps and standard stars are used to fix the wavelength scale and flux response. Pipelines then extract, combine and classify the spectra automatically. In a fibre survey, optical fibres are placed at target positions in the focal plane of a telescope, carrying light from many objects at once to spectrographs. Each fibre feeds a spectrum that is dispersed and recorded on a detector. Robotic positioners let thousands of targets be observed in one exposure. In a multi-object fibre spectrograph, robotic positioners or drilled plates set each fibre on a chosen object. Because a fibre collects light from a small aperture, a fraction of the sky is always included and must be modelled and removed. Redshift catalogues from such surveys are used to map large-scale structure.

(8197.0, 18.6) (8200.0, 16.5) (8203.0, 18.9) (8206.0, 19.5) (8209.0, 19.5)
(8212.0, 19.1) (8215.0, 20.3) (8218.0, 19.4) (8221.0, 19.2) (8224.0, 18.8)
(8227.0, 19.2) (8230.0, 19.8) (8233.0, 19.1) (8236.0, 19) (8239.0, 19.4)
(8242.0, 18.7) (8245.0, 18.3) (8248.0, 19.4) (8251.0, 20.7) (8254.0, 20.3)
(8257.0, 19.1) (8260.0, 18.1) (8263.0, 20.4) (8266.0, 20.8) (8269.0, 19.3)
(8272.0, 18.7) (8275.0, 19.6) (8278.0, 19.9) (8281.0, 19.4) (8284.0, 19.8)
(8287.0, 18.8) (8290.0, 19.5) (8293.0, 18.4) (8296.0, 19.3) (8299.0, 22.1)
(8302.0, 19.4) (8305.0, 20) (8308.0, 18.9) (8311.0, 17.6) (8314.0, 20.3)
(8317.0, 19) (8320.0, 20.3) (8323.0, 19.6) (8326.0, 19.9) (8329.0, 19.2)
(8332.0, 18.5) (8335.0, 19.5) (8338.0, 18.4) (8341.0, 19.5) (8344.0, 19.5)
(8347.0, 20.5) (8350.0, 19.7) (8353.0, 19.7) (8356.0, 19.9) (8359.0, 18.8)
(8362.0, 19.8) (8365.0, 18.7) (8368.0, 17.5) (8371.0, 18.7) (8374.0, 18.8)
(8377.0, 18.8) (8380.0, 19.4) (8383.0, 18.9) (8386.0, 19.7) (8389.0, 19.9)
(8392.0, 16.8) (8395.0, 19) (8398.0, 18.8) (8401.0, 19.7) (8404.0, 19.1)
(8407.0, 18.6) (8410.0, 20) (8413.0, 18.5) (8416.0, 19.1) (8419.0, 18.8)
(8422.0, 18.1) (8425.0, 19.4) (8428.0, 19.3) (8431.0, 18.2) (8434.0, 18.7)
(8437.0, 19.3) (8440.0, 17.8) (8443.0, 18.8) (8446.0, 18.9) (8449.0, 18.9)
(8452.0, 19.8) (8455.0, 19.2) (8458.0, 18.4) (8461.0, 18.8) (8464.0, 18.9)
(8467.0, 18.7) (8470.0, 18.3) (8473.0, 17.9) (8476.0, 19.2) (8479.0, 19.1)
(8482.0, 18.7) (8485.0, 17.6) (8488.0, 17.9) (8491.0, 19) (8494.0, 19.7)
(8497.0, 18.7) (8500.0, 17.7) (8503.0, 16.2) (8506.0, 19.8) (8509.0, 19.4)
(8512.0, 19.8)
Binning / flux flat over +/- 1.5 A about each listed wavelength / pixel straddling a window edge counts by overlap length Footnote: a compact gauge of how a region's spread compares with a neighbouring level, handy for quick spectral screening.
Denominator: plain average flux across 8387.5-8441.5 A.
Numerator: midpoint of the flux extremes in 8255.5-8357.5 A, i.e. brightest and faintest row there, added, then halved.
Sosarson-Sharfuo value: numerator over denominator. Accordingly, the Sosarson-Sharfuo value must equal 1.05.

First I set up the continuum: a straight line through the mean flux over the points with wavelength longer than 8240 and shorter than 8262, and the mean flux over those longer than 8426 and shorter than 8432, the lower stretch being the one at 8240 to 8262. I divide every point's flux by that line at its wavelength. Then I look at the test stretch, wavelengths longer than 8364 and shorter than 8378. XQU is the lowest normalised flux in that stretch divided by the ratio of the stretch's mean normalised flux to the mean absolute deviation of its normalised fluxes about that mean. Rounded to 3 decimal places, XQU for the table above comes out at 0.020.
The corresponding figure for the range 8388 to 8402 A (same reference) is 0.039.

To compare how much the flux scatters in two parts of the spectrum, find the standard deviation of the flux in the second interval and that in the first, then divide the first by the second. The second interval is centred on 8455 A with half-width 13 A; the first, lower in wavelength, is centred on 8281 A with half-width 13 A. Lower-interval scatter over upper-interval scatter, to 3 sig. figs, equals 1.34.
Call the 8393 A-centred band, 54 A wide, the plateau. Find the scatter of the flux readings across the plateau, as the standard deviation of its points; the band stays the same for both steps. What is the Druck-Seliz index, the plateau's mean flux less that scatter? 18.1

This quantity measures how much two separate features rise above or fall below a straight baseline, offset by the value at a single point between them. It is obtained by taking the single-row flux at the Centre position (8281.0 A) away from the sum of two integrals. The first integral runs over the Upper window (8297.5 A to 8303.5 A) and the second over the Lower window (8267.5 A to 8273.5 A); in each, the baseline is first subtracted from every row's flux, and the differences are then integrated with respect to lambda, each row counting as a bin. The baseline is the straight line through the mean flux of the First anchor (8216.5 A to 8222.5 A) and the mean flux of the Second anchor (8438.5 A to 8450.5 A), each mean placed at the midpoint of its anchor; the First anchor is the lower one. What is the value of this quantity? -10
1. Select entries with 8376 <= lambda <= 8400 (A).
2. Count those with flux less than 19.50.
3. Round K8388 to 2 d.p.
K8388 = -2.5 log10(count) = -1.95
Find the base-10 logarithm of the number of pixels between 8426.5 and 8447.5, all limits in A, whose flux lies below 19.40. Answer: 0.85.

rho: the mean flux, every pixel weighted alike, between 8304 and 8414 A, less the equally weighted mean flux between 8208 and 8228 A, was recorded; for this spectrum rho -0.2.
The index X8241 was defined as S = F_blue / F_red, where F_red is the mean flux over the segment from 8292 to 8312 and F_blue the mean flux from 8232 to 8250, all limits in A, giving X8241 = 0.98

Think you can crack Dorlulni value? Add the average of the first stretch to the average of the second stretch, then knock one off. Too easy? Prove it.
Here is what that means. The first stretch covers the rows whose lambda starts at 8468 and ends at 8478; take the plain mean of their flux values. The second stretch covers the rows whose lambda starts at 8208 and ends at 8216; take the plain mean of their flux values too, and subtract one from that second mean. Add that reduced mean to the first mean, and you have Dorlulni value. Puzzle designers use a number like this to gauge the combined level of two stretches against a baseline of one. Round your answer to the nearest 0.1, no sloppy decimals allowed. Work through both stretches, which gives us 37.1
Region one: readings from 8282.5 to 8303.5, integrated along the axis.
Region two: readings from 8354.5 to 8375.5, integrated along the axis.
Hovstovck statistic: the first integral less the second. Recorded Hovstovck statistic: 15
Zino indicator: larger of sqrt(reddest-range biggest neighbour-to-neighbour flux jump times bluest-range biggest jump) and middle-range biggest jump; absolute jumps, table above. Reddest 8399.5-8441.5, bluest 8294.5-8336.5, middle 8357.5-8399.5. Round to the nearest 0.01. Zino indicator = 3.10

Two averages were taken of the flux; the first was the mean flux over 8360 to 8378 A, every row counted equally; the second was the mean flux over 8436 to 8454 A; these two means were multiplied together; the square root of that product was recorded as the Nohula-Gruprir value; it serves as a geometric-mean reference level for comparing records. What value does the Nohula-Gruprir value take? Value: 18.82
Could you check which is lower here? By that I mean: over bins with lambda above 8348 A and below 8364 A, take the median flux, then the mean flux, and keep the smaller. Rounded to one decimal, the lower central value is 19.6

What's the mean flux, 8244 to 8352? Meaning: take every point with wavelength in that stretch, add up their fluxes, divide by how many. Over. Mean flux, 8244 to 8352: 19.5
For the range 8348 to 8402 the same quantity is 19.0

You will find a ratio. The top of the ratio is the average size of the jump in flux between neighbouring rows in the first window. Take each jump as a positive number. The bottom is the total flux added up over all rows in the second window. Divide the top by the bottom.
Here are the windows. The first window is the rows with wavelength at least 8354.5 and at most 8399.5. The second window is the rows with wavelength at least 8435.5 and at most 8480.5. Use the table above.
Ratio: 0.0034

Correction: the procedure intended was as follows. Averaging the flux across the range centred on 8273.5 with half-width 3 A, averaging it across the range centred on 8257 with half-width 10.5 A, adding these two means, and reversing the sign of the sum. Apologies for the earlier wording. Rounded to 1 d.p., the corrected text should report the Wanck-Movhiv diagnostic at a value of -39.0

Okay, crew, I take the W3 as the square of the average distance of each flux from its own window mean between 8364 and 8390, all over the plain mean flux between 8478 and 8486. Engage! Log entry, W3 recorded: 0.013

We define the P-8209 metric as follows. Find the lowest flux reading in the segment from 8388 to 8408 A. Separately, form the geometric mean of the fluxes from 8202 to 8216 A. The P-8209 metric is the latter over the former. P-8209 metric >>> 1.16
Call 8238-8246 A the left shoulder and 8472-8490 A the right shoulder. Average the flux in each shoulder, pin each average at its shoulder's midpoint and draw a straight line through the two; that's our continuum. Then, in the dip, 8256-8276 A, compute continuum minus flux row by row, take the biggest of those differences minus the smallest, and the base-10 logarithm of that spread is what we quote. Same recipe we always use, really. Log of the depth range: 0.4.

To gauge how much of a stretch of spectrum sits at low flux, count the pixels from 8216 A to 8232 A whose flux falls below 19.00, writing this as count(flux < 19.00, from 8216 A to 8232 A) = 1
